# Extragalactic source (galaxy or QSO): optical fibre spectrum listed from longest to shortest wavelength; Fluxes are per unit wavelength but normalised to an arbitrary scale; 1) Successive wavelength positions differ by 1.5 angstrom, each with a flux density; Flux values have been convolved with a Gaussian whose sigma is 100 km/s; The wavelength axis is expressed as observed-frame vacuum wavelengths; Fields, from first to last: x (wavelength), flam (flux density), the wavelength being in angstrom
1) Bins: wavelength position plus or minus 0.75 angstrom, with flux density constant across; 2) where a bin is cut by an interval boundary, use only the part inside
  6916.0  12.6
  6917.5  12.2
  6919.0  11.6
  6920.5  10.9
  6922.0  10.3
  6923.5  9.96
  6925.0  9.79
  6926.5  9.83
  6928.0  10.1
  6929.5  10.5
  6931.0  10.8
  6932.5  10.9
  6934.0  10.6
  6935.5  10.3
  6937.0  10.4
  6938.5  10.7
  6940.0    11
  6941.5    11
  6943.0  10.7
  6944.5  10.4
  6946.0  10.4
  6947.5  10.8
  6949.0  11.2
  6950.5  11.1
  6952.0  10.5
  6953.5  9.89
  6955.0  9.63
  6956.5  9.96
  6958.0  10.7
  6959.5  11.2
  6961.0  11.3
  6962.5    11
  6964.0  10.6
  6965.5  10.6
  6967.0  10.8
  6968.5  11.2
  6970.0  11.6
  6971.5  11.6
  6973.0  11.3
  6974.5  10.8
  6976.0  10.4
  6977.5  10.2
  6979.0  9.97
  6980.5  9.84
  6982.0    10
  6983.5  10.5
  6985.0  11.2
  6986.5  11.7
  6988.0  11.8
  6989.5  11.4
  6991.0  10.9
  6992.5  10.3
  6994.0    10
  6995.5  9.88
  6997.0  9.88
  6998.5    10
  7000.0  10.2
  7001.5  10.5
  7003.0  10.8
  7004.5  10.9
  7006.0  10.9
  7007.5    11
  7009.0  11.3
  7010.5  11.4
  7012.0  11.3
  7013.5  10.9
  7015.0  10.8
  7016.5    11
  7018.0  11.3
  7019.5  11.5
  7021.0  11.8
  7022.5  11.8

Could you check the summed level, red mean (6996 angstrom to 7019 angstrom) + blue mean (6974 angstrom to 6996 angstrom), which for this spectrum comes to 21.4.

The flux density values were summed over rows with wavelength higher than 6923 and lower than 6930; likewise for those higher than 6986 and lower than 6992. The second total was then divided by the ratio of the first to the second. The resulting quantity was 42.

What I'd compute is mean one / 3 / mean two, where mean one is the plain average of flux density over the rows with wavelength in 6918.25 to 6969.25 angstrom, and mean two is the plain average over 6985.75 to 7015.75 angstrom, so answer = 0.328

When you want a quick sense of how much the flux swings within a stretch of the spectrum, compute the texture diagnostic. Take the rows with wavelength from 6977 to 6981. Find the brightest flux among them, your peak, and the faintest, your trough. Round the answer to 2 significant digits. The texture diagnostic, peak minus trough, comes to 0.36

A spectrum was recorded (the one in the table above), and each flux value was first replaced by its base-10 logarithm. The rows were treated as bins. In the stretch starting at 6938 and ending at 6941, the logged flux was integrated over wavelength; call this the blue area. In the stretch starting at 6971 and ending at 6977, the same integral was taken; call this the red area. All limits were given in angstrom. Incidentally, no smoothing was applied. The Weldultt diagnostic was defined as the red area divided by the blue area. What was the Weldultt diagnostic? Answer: 2.0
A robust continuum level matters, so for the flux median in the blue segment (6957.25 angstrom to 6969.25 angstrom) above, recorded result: 10.9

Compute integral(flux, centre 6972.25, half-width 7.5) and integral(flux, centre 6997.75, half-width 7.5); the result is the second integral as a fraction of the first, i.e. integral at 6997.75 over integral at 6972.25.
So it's 0.95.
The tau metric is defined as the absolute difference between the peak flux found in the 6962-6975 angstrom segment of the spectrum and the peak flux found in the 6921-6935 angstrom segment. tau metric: 0.70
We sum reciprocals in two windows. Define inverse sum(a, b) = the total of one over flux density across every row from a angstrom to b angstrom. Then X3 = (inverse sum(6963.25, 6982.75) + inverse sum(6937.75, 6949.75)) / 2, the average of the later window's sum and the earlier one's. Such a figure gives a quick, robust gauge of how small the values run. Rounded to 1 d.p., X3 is 1.0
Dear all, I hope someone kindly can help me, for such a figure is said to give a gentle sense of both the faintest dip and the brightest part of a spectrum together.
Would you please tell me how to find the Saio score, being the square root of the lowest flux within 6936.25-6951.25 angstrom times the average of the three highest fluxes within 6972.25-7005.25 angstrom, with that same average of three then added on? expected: 22.6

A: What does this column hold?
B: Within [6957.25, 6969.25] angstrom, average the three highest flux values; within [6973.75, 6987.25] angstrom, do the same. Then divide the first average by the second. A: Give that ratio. 1.000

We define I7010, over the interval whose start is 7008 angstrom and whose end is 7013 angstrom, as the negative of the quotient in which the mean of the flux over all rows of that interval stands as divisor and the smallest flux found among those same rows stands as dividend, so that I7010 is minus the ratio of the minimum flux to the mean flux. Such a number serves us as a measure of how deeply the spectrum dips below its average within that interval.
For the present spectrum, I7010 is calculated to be -1.00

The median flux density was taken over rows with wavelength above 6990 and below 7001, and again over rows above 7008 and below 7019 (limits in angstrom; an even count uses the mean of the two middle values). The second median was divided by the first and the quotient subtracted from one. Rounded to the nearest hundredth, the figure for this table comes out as -0.13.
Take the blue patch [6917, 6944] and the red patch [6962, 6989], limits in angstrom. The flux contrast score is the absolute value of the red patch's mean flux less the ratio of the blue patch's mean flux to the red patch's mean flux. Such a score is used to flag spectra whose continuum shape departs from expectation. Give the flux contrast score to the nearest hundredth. 9.86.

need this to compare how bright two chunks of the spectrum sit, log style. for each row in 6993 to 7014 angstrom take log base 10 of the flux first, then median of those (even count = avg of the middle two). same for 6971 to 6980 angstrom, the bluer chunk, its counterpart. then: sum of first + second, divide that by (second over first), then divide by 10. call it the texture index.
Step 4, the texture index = 0.208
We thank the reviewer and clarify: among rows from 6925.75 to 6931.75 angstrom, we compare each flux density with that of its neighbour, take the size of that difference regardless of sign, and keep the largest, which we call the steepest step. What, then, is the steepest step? 0.4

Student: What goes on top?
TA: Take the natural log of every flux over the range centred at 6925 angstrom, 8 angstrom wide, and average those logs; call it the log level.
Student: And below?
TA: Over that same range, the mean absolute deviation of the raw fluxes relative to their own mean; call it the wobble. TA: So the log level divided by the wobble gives 14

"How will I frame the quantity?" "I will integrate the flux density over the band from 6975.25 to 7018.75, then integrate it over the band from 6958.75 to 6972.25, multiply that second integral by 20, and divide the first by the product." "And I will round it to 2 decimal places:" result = 0.16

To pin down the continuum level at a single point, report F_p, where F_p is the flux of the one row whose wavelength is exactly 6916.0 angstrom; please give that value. 12.6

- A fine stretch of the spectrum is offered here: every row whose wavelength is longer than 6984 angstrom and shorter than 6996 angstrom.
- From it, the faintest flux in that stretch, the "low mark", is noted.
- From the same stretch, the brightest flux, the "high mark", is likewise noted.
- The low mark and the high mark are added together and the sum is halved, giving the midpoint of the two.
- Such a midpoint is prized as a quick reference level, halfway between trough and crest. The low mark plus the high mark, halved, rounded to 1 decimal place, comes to 10.8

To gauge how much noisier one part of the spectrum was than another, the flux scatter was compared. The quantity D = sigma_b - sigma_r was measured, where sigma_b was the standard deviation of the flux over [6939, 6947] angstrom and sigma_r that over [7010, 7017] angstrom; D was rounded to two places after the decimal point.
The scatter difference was 0.04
